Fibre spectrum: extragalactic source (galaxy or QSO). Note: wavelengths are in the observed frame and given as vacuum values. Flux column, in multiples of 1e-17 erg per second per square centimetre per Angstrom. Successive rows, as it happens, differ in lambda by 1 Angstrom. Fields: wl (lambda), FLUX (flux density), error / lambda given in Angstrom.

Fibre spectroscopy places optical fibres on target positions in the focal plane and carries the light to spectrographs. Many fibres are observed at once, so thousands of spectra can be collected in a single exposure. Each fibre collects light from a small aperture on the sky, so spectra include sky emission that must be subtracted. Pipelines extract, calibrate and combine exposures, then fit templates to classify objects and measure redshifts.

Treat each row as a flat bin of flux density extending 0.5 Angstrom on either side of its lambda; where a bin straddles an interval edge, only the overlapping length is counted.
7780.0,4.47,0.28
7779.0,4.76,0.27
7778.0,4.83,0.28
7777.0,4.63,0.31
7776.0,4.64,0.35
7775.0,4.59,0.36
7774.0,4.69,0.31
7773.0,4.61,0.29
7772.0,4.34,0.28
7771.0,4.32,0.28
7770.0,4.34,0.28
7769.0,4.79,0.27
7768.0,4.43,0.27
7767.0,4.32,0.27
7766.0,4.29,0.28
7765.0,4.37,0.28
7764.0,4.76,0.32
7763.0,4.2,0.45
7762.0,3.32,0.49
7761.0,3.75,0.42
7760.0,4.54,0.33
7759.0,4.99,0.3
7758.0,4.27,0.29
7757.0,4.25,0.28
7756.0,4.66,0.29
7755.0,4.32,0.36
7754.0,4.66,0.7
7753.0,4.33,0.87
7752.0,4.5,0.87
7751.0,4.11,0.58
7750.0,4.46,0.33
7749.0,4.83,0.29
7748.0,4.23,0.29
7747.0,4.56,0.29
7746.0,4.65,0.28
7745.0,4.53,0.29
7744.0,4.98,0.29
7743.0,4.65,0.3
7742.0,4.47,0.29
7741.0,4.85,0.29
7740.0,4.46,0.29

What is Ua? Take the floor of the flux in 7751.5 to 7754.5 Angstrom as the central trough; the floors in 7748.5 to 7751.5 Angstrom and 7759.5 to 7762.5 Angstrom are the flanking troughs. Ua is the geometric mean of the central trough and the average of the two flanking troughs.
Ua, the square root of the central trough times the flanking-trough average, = 4.01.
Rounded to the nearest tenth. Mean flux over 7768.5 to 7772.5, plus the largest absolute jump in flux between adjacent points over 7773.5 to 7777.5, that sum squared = 20.7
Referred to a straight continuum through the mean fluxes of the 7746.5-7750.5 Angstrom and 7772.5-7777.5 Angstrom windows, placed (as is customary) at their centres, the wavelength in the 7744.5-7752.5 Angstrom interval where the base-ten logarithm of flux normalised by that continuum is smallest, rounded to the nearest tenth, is 7751.0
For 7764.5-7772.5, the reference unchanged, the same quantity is 7766.0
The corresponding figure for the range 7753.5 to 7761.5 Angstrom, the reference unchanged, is 7761.0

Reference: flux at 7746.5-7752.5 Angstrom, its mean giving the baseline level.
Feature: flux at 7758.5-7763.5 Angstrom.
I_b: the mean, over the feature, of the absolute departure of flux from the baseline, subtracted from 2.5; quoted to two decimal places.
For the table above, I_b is 1.96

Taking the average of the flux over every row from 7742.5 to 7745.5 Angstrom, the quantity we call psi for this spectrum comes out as 4.7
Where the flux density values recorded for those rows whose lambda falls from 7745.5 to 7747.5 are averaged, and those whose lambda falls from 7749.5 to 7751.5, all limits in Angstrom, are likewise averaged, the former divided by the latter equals 1.07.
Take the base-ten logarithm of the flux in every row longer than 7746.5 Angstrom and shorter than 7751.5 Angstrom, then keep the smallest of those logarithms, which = 0.614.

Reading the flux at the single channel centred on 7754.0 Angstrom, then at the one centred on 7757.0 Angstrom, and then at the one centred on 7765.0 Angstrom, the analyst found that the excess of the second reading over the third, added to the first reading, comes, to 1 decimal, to 4.5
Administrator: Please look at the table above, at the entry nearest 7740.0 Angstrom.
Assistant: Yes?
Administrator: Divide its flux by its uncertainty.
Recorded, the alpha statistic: 15.4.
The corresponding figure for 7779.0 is 17.6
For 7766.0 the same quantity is 15.3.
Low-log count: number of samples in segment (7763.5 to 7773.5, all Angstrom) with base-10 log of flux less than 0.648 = 7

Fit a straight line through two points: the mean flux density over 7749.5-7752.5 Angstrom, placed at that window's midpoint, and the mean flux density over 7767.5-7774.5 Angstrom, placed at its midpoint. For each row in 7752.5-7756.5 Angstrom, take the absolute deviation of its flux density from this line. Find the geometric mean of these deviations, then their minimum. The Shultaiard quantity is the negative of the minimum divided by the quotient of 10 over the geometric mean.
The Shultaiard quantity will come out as 0.000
